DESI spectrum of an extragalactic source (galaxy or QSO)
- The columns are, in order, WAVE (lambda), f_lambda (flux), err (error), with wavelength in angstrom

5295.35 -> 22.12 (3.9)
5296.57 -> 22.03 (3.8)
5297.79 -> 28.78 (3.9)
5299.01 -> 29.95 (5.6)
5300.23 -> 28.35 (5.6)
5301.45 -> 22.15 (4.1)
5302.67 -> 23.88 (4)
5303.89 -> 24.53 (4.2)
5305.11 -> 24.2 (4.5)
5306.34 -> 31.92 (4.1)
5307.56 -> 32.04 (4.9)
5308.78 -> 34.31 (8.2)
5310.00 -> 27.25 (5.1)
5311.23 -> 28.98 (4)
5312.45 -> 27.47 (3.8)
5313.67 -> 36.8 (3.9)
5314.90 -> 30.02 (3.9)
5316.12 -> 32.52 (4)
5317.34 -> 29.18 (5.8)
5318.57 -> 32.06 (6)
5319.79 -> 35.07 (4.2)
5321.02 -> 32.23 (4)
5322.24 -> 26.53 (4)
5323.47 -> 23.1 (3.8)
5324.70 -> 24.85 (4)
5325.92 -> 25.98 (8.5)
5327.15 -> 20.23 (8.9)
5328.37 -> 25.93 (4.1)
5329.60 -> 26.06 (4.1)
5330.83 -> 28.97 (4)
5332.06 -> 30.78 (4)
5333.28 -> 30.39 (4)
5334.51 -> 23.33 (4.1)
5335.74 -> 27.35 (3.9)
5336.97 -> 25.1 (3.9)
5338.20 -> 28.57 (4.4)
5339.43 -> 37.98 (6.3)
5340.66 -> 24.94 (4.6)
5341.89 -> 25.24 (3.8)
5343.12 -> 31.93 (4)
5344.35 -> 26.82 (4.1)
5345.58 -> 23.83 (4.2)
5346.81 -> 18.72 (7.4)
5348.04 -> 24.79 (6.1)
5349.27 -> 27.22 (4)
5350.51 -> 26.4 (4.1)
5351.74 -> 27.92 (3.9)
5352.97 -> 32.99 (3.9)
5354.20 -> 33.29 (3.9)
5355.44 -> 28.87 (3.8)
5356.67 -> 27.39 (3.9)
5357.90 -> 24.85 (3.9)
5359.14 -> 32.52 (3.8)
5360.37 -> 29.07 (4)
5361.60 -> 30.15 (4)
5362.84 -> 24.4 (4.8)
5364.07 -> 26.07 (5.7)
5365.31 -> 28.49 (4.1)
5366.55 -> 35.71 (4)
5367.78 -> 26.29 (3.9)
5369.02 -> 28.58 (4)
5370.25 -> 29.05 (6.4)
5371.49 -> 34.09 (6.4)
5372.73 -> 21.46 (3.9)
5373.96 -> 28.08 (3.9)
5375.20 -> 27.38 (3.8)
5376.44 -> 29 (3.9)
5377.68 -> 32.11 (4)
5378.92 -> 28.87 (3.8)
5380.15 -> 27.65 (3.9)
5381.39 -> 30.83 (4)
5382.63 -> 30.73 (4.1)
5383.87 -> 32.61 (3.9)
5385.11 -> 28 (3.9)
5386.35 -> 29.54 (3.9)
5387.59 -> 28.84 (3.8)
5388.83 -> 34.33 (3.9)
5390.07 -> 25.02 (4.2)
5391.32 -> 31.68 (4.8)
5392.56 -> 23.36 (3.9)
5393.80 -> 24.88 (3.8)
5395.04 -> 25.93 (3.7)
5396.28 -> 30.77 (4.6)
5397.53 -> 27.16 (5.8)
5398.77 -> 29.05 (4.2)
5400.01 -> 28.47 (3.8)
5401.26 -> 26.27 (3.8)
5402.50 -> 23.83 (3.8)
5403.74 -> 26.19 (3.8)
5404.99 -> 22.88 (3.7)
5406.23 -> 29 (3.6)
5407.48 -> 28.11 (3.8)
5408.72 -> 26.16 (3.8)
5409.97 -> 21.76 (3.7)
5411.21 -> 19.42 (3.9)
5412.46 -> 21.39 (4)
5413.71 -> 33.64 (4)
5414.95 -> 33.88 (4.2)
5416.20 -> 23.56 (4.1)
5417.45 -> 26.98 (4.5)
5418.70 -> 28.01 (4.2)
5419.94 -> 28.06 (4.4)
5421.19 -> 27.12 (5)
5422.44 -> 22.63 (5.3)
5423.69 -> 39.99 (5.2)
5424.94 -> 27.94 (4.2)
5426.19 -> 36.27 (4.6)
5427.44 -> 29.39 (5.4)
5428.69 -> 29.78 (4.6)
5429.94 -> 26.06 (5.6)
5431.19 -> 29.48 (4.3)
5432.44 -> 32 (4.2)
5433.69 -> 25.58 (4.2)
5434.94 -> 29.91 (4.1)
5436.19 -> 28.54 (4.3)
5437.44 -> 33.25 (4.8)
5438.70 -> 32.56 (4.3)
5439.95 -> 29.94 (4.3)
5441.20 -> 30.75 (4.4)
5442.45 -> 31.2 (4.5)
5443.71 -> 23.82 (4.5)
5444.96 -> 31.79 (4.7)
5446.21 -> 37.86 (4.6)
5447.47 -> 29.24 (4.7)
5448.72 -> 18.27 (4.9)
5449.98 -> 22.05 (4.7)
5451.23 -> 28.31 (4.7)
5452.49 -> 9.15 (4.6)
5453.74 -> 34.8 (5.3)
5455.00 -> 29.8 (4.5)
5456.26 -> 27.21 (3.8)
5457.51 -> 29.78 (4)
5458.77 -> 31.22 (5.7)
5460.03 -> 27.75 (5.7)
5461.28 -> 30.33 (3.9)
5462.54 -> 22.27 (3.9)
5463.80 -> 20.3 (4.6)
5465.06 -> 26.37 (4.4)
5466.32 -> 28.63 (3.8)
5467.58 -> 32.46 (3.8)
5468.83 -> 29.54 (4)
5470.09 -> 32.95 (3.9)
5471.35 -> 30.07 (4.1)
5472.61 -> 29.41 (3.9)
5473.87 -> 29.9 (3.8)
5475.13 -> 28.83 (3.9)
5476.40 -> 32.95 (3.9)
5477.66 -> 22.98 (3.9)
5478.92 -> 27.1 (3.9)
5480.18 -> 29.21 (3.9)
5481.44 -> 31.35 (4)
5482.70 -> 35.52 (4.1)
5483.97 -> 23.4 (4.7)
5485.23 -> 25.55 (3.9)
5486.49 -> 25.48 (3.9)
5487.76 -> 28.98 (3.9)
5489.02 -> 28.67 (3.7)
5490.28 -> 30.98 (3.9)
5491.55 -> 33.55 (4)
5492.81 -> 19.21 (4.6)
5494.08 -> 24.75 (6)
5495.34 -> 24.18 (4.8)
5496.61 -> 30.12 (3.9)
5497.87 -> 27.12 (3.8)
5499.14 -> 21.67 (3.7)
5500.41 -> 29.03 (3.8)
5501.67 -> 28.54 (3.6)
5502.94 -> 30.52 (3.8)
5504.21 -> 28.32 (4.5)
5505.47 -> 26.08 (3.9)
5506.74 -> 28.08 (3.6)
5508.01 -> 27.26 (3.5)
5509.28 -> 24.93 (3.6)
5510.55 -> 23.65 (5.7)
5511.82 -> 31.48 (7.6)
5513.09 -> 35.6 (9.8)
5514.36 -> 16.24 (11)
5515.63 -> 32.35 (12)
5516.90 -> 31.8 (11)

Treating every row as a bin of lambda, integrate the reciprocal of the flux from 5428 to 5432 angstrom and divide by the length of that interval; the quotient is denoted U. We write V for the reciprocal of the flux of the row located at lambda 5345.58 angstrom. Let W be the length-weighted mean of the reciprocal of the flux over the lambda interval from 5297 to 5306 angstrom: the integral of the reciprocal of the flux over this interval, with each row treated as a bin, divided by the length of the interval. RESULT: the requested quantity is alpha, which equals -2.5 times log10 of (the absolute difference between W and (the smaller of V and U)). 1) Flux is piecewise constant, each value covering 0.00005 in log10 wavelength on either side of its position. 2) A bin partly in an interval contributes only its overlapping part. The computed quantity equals 6.1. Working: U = 0.0351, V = 0.042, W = 0.039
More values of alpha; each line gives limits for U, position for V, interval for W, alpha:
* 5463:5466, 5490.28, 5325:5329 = 5.0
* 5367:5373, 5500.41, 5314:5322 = 6.4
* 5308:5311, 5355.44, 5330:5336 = 6.3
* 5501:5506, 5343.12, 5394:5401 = 5.9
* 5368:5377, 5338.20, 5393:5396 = 6.0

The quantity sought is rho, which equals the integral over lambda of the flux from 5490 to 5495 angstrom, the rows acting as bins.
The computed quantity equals 133.4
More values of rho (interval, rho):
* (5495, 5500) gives 129.9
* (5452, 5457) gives 129.1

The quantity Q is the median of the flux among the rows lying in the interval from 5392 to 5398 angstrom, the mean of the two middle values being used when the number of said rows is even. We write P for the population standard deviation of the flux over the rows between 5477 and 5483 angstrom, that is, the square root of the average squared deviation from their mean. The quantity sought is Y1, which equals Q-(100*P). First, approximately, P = 4.2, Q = 26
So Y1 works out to -393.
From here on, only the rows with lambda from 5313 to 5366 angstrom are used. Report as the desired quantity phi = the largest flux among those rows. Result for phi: 37.98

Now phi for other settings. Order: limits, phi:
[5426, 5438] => 36.27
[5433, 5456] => 37.86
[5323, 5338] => 30.78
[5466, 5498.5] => 35.52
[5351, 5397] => 35.71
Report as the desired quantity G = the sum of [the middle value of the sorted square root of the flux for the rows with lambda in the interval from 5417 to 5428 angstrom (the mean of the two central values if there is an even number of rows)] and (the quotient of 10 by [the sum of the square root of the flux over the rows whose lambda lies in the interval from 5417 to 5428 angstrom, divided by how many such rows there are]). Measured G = 7.14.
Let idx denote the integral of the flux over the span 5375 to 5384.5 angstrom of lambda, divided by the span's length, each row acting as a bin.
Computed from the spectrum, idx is 30.0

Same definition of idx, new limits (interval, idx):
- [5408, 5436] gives 28.1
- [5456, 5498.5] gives 28.2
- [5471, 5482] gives 29.0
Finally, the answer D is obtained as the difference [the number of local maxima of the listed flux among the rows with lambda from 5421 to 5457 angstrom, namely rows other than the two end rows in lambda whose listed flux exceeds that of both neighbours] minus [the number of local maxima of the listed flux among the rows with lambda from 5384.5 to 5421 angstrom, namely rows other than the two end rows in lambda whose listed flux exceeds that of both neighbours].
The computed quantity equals 2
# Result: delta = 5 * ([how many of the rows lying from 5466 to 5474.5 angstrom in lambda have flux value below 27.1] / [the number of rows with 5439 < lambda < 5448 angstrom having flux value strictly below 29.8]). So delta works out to 0.0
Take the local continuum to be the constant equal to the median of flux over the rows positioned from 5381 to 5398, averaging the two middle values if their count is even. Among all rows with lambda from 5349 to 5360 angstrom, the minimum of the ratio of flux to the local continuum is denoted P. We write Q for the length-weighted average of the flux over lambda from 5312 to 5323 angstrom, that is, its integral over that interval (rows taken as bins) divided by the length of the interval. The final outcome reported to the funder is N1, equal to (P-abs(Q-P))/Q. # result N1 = -0.946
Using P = 0.85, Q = 31.3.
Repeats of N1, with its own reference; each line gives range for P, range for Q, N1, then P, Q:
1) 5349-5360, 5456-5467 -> -0.937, 0.85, 27.1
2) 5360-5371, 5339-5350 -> -0.937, 0.84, 26.6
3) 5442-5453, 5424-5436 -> -0.979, 0.31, 29.8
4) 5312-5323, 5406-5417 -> -0.931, 0.91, 26.2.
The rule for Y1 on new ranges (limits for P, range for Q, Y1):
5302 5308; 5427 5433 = -352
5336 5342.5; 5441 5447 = -468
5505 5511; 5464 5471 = -129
